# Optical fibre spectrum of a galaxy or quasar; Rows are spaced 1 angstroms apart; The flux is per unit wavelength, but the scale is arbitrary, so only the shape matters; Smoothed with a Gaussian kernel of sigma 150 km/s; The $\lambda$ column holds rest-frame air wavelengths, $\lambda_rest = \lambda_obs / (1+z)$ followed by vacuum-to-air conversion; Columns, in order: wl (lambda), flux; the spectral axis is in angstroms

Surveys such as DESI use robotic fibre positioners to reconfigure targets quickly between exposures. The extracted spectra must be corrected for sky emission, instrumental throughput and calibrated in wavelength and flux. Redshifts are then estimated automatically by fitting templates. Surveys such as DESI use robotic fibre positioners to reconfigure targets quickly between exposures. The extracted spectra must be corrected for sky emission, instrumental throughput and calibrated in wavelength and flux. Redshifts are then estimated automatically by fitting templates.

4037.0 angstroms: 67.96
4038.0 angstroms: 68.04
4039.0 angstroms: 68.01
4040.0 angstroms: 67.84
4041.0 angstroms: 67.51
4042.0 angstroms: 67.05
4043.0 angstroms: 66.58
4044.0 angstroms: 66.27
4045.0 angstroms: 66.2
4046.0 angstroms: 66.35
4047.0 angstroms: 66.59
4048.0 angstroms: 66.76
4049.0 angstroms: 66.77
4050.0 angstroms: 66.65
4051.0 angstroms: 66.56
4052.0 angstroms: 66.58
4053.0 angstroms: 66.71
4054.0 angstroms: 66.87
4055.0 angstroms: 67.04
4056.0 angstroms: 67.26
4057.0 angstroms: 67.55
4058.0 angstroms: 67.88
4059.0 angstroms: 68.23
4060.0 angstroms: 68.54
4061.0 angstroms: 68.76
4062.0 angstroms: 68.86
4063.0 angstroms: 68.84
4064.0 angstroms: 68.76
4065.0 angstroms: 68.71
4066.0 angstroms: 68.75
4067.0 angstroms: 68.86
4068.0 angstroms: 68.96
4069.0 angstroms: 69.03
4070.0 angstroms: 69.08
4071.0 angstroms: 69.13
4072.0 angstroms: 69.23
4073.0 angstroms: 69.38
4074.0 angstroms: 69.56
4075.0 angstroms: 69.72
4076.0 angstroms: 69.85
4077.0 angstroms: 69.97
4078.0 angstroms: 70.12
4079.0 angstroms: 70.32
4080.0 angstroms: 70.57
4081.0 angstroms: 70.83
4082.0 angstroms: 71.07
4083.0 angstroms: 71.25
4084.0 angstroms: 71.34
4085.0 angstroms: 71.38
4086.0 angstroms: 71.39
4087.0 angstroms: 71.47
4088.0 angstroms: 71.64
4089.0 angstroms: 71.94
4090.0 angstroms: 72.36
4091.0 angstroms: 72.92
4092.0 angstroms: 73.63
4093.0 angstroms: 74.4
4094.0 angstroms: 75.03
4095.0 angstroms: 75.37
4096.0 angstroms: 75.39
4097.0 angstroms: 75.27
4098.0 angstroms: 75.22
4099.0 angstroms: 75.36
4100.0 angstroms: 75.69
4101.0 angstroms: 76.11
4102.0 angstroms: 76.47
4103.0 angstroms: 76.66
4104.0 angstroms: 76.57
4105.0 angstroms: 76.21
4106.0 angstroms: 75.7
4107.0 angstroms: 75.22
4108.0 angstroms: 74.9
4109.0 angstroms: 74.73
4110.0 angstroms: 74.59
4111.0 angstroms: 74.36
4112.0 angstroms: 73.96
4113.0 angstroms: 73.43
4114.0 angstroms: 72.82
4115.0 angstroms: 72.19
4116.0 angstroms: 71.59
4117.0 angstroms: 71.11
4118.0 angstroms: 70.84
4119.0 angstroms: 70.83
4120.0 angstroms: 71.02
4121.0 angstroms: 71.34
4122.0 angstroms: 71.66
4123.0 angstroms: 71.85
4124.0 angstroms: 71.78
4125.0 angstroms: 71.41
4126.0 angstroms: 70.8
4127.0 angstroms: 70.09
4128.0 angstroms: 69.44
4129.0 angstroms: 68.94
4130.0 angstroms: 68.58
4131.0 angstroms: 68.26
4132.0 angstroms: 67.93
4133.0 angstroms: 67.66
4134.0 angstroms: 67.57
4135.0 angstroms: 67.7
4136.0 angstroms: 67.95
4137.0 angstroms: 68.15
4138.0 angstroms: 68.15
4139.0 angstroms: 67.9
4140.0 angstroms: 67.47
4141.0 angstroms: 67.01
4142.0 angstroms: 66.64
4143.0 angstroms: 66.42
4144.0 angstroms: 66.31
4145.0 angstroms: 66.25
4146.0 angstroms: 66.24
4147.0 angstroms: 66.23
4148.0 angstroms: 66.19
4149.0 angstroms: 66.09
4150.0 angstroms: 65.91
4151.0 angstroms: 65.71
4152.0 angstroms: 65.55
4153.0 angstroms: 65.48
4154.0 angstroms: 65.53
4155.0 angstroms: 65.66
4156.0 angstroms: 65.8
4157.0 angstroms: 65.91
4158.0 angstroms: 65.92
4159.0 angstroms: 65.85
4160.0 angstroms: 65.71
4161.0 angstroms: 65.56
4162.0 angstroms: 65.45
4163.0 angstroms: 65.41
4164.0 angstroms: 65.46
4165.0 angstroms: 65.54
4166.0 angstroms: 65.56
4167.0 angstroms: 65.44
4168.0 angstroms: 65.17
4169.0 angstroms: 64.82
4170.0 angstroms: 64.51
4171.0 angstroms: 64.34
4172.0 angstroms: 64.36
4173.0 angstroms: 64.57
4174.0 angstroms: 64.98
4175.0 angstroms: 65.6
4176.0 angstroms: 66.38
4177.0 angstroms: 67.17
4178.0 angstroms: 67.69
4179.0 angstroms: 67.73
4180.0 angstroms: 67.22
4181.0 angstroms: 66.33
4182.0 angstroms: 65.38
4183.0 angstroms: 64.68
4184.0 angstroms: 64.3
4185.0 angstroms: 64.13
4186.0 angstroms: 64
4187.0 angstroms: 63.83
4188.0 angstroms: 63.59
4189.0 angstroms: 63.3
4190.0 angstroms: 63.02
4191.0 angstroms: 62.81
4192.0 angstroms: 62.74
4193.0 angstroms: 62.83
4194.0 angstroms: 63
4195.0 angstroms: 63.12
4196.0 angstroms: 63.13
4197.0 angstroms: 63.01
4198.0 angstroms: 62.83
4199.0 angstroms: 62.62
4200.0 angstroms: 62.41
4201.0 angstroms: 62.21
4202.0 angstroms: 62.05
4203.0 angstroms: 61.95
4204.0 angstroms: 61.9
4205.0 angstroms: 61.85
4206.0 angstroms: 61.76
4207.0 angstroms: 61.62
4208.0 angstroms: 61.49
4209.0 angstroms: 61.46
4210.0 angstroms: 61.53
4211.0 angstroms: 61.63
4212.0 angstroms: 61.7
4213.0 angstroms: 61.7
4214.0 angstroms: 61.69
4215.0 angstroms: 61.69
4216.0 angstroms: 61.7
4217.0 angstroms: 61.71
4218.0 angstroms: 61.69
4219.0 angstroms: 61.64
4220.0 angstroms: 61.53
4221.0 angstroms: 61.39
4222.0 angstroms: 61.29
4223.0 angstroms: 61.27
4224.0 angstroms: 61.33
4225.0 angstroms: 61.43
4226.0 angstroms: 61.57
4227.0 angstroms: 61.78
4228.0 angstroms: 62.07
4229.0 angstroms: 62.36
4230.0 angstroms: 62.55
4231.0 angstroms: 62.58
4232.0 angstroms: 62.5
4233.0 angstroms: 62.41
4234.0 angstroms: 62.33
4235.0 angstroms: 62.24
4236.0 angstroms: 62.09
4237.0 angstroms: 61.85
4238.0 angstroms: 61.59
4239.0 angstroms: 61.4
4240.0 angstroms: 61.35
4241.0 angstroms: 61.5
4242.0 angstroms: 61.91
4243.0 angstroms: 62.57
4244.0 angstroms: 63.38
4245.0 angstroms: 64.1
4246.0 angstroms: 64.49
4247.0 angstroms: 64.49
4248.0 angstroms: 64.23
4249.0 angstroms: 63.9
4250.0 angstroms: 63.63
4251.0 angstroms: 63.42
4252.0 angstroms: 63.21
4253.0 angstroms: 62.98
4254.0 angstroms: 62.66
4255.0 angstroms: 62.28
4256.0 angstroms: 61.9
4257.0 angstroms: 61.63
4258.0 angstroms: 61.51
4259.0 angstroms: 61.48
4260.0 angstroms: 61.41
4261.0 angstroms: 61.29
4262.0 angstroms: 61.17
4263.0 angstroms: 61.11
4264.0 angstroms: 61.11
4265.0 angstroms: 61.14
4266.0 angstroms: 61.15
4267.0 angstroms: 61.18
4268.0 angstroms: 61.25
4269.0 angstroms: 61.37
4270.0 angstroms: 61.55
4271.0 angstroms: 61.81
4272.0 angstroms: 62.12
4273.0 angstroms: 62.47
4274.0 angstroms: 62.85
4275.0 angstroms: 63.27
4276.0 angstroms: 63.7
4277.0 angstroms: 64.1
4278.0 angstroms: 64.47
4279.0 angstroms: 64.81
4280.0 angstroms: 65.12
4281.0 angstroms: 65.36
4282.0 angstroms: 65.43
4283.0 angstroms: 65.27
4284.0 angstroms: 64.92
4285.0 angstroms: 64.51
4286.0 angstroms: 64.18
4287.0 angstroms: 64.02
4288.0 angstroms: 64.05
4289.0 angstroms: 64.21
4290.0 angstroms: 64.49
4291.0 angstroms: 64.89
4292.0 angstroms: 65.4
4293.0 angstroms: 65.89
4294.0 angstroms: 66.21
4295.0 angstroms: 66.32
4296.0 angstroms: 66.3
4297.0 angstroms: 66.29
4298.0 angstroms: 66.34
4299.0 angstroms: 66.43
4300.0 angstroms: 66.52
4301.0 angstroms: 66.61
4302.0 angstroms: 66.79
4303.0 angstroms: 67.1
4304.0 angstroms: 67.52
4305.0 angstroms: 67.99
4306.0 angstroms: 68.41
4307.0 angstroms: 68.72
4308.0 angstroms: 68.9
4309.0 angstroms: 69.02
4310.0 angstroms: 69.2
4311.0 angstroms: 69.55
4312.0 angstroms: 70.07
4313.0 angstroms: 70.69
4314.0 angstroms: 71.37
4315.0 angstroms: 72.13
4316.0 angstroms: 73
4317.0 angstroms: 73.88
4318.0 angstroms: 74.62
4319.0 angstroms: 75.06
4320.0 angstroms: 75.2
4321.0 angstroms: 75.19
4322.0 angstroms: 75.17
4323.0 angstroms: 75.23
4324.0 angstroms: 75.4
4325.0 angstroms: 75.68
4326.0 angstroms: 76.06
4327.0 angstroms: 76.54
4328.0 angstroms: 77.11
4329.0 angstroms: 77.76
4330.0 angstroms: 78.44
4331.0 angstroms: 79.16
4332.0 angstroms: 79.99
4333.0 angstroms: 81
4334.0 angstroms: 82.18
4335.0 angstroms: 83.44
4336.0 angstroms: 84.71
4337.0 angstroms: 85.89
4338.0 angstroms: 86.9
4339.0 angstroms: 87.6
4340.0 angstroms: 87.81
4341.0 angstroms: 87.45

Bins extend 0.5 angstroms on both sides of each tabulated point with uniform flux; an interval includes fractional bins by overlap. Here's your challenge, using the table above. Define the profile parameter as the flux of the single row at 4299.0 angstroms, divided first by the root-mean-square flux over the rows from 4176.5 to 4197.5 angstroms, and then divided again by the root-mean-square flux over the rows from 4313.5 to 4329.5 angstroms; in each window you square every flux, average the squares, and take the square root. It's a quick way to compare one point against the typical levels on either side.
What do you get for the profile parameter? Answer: 0.0137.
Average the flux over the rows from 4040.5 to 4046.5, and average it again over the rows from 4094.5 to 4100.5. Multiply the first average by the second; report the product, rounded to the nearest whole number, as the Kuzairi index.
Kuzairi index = 5025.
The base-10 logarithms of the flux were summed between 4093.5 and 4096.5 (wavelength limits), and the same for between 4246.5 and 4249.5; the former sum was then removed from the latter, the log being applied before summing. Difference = -0.2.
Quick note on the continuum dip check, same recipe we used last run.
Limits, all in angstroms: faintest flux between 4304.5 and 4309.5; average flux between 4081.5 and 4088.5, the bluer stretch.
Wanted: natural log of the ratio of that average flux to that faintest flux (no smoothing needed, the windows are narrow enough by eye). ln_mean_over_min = 0.048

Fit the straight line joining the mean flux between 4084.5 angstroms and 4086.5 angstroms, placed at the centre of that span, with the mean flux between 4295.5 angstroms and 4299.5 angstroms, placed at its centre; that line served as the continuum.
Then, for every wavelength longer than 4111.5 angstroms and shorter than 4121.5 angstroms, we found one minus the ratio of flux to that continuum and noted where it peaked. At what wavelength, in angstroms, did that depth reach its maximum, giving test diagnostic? 4118.0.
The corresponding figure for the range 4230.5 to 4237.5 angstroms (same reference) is 4237.0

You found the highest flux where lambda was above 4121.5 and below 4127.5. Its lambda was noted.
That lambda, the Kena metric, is 4123.0 angstroms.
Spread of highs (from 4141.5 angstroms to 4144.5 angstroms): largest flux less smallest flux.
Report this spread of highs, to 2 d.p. 0.33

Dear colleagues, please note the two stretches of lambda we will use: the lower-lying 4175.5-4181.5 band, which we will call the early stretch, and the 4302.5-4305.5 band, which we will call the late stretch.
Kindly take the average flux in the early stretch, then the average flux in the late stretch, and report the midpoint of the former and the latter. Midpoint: 67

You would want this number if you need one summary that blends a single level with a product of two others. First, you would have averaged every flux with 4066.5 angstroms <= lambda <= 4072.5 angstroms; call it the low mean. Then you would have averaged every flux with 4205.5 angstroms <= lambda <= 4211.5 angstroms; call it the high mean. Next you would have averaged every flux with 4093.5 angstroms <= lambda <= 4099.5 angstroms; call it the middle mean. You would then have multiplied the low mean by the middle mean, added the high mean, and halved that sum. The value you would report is 2630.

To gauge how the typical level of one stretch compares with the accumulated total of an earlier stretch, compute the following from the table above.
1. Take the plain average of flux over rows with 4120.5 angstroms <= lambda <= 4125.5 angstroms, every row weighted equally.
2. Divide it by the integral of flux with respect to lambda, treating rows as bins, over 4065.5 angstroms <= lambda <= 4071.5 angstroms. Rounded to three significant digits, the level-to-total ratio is 0.173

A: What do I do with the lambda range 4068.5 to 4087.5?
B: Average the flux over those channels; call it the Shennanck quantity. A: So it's 70.2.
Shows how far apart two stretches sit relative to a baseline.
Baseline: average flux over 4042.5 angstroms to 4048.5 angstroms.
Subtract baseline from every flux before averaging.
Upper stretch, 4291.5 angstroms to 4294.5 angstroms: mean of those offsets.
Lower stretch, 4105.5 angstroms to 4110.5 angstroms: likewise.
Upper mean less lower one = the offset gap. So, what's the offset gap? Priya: -9.2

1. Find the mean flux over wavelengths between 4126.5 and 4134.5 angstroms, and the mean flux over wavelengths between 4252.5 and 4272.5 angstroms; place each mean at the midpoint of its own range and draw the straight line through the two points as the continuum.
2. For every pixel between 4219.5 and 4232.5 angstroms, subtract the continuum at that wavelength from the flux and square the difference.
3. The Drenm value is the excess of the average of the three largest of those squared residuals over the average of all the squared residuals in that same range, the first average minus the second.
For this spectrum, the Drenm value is 2.48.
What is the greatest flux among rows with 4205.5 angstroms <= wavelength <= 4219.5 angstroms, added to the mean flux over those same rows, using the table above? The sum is 123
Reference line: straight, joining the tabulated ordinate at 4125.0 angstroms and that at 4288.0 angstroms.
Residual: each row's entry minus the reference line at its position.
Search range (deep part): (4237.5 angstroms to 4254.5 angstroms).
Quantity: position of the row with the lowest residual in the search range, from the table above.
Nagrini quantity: 4240.0 angstroms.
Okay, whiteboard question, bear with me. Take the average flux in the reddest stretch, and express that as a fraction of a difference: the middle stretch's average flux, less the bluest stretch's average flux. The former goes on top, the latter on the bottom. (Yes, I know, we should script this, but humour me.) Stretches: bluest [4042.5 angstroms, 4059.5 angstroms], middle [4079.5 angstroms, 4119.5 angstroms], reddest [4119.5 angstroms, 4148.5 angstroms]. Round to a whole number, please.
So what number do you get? 10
